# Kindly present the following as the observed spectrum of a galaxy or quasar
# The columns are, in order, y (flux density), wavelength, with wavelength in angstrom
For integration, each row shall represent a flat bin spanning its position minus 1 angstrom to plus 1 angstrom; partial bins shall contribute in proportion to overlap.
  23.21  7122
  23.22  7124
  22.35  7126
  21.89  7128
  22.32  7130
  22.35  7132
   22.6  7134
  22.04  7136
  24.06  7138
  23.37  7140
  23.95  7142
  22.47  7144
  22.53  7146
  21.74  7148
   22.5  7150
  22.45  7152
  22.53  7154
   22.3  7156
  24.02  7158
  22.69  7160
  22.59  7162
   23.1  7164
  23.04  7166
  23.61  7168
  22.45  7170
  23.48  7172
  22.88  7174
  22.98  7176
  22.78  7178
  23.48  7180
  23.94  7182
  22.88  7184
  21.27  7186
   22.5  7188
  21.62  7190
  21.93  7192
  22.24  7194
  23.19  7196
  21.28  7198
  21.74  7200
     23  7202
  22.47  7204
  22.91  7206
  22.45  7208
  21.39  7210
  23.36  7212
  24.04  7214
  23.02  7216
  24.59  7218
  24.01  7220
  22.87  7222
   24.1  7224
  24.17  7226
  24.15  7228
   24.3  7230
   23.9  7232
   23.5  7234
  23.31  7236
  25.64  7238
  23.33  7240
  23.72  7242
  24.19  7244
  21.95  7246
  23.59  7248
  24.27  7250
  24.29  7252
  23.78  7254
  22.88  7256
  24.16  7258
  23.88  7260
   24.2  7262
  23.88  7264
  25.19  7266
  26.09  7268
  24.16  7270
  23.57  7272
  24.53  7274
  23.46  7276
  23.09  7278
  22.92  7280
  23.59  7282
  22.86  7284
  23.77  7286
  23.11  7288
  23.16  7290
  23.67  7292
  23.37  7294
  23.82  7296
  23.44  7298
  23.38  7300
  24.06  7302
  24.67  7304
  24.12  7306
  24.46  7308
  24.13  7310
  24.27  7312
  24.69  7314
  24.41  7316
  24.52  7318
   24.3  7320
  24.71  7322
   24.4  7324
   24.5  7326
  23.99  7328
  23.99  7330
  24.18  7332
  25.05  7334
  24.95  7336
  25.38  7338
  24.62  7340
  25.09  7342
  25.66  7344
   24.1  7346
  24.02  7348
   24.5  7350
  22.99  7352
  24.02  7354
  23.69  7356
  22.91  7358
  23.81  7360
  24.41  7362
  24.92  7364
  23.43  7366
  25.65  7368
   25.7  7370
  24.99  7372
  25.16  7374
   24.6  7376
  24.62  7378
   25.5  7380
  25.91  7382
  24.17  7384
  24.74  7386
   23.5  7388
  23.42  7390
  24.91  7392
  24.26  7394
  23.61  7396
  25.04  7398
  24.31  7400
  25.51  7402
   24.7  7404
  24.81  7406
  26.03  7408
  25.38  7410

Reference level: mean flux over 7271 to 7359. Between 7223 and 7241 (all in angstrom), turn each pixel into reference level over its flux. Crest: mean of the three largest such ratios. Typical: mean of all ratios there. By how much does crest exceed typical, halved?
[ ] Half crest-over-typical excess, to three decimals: 0.014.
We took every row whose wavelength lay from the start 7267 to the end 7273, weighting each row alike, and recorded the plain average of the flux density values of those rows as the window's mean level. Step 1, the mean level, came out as 24.6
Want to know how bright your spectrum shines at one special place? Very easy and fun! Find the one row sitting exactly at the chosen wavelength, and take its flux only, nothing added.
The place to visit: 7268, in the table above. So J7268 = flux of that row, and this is 26.09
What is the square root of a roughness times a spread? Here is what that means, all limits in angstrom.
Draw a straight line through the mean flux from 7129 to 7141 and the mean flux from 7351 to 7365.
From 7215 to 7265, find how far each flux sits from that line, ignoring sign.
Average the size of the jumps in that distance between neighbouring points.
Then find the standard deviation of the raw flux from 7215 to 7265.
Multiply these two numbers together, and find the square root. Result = 0.63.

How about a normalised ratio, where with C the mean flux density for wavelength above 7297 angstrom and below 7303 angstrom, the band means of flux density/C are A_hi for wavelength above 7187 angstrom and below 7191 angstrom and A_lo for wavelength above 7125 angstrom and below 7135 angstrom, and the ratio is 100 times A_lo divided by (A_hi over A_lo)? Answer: 95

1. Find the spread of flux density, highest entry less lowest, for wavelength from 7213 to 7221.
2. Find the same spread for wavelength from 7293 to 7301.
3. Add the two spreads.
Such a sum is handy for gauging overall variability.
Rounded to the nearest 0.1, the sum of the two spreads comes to 2.0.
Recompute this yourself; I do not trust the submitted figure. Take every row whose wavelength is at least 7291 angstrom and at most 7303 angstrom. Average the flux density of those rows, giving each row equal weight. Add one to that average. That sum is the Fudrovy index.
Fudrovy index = 24.62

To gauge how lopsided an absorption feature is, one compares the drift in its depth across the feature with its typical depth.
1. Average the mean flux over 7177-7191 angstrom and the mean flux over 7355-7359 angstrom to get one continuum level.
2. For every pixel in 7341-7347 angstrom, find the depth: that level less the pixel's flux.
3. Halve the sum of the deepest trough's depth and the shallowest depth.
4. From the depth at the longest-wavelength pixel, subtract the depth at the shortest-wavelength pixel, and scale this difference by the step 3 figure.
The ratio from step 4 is -0.5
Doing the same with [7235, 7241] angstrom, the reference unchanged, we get 0.0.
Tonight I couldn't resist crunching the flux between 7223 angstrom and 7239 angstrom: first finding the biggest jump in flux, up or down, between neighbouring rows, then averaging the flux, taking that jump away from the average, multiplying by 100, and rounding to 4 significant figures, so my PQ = 2180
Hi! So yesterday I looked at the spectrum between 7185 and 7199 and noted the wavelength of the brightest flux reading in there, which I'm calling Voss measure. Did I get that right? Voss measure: 7196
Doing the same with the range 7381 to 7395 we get 7382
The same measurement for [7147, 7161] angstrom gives 7158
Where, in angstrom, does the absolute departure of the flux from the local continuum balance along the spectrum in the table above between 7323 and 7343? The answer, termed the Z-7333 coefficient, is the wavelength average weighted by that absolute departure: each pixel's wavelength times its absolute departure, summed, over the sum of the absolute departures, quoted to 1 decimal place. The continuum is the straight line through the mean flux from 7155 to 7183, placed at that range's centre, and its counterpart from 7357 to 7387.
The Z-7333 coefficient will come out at 7335.1 angstrom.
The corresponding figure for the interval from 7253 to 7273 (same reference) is 7264.9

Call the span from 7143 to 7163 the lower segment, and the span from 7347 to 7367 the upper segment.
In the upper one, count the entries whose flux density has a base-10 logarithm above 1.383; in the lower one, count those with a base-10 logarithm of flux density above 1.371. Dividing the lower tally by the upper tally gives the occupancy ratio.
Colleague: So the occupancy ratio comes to 0.33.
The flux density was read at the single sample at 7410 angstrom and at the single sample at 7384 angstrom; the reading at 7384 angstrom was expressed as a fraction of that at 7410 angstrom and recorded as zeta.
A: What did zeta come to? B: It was 0.95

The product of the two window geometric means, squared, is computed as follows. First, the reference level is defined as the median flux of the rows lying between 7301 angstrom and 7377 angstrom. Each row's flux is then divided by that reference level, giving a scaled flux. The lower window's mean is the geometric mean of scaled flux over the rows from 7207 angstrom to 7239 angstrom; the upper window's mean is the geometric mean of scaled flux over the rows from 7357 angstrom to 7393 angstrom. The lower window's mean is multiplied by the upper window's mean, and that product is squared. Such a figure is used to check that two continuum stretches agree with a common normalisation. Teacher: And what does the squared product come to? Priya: 0.947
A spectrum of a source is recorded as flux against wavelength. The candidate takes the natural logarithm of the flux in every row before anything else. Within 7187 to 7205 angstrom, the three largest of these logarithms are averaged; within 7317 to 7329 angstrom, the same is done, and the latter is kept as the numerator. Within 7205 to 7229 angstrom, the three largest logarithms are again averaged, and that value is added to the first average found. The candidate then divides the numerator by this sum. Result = 0.5065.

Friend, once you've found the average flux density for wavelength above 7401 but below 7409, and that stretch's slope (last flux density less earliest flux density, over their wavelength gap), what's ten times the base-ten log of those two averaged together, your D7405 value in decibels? 11.0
